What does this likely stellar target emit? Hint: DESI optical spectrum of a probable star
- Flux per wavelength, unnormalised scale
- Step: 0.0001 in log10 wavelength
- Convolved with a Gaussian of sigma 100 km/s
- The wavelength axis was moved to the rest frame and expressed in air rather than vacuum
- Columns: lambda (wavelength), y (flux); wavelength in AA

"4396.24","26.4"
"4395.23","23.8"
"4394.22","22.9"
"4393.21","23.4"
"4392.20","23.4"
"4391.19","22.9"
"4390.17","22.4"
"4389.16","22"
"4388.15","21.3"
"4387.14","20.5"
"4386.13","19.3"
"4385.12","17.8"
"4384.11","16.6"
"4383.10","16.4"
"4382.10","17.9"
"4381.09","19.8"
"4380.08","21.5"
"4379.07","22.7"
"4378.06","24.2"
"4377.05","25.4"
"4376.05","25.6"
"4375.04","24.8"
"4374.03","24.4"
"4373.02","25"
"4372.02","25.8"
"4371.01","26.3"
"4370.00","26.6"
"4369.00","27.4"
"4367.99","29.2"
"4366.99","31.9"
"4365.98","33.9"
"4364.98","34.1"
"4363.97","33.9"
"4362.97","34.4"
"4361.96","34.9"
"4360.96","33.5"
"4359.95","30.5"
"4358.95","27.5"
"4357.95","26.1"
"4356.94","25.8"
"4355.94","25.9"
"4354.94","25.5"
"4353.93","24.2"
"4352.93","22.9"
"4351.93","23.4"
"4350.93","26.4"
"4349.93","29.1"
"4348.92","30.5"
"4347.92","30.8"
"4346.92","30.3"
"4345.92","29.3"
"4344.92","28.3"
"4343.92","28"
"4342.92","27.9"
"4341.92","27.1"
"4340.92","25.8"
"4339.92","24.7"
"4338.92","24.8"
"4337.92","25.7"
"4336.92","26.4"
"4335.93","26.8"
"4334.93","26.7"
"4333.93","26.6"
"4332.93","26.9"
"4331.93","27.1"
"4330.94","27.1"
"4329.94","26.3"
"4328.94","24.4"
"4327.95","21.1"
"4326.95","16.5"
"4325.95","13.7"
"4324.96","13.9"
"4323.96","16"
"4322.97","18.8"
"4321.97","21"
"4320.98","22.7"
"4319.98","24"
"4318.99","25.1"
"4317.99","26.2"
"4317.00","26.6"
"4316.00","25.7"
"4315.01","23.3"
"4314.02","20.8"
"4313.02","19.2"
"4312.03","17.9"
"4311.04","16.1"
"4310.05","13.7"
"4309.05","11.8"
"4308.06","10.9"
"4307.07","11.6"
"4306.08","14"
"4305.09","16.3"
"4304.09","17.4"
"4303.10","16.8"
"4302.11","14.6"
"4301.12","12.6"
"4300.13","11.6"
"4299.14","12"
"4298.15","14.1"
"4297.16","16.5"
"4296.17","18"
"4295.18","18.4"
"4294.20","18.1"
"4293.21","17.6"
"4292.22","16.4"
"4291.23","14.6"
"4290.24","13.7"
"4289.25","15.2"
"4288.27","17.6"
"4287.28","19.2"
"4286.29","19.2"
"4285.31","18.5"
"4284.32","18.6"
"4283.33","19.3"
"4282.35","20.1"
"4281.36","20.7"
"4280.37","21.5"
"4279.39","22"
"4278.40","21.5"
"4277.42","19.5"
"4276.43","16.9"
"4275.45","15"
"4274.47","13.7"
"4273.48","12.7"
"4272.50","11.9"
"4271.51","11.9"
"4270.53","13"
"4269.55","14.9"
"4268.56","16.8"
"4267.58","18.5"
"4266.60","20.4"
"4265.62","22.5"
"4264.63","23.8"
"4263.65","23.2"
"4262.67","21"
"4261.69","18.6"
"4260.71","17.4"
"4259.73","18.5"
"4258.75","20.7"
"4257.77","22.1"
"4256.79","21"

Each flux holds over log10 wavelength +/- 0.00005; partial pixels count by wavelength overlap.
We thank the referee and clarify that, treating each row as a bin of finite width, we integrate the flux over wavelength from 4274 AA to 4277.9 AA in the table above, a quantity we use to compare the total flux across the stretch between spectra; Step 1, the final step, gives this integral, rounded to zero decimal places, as 64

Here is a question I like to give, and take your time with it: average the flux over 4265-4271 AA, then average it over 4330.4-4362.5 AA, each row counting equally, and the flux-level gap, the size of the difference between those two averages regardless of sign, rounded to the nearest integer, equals 10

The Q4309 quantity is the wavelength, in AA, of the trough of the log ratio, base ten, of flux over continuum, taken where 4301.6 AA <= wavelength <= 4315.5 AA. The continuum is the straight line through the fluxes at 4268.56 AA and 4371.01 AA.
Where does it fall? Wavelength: 4308.06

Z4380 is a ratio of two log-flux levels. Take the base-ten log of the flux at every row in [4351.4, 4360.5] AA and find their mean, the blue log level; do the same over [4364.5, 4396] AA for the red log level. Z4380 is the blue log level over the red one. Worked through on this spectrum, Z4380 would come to 1.03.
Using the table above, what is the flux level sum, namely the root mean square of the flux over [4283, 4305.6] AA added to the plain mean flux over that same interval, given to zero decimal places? 33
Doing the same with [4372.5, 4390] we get 43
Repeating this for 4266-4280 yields 33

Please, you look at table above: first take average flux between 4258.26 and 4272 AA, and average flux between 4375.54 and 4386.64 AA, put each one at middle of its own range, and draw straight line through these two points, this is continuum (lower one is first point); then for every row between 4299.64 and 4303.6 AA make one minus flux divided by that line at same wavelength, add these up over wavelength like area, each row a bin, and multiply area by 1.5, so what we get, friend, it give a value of 1.7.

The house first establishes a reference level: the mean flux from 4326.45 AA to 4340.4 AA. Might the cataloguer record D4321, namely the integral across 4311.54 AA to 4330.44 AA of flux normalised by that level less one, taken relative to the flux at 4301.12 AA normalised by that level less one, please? 6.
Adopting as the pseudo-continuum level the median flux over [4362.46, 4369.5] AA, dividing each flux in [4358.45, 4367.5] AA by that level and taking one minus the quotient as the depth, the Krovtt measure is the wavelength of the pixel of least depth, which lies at 4361.96 AA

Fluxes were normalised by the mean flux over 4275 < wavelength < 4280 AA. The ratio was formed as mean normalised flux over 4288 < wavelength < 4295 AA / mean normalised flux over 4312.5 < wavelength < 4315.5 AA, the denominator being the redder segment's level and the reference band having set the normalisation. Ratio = 0.8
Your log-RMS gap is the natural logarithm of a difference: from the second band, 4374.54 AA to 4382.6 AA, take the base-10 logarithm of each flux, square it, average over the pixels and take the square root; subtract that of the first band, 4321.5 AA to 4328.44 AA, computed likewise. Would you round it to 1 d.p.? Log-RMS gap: -2.1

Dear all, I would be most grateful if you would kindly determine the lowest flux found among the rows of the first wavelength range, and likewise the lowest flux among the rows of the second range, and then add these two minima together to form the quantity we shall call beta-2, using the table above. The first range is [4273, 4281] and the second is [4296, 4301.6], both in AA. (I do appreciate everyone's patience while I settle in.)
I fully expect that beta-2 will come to 24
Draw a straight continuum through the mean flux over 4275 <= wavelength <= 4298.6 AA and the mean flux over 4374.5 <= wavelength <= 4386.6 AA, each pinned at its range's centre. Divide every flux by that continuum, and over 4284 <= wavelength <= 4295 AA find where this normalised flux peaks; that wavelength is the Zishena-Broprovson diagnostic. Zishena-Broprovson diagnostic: 4286.29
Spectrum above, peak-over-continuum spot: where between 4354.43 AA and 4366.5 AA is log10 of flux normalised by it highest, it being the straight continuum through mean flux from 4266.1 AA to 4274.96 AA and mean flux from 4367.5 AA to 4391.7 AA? 4361.96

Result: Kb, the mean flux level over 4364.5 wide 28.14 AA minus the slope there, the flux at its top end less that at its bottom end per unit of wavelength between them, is 27.9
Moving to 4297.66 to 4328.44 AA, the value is 17.4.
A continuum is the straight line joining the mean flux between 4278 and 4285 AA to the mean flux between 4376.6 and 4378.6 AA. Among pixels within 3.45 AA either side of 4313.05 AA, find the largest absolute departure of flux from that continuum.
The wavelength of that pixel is 4310.05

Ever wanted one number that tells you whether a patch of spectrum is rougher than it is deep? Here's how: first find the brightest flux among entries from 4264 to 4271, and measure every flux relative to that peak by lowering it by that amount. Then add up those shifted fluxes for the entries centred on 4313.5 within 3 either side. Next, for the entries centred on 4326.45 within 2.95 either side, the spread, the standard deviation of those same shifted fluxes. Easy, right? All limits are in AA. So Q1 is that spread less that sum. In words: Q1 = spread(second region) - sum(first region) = 24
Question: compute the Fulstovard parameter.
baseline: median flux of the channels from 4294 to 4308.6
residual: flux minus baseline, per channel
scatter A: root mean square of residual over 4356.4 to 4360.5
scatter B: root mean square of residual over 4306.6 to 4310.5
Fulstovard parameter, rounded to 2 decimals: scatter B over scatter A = 0.22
